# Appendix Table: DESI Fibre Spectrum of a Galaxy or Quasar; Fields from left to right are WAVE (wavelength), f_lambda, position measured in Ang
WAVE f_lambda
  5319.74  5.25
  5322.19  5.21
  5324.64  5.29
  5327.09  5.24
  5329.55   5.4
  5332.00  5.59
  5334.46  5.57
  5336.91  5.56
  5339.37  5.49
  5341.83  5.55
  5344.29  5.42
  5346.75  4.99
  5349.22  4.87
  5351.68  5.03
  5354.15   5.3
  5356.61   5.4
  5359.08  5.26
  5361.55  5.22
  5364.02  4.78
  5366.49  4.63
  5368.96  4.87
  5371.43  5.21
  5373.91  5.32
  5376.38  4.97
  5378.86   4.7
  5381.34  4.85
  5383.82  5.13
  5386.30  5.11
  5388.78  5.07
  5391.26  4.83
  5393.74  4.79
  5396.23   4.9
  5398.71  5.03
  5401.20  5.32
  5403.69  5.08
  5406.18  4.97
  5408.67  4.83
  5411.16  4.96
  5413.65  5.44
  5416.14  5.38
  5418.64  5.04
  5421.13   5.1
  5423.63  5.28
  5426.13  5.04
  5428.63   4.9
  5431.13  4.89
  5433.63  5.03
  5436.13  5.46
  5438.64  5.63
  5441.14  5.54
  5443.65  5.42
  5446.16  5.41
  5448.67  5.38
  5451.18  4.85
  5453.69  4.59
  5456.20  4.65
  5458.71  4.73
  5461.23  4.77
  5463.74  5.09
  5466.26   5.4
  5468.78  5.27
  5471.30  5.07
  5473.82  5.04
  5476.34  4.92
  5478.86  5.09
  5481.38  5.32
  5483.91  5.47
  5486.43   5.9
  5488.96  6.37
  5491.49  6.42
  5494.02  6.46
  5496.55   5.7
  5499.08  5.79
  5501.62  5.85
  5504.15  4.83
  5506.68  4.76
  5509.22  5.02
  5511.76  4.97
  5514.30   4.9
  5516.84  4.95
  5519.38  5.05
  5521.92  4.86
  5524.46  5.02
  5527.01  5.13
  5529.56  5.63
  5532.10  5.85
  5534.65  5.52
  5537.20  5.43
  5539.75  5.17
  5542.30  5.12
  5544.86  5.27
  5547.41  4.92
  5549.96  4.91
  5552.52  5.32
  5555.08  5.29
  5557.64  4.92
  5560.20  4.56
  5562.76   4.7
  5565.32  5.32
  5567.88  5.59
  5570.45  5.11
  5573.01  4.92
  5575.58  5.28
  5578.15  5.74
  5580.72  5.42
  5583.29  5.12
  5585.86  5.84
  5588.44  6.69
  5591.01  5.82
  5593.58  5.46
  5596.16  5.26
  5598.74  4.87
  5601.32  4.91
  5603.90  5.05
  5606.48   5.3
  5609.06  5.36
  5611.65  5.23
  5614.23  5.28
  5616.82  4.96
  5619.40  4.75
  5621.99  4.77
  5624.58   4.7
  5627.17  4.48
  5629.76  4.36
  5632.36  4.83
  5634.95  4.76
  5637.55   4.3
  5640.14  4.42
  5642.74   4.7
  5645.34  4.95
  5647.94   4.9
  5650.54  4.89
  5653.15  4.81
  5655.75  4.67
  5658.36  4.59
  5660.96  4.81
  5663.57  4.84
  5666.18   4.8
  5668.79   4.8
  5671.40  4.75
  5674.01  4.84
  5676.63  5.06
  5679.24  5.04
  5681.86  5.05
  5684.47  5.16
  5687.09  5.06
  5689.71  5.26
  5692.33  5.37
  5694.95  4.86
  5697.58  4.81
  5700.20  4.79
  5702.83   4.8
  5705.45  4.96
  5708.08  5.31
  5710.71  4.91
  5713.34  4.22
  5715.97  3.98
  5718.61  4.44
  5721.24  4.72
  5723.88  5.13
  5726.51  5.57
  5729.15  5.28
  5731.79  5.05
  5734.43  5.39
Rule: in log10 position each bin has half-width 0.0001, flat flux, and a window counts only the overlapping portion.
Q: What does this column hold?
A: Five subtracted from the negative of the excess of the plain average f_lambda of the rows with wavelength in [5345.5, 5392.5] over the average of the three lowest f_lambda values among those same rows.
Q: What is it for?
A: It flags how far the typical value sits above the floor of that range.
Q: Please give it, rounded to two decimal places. -5.33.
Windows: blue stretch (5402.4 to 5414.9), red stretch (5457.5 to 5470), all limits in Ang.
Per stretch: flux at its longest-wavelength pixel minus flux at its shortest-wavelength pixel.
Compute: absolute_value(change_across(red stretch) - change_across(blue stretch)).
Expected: 0.2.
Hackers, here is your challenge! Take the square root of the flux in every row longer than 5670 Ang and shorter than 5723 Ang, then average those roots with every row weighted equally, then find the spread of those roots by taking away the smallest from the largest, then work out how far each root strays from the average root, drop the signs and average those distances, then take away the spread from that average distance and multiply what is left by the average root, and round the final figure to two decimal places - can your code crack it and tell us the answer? -0.59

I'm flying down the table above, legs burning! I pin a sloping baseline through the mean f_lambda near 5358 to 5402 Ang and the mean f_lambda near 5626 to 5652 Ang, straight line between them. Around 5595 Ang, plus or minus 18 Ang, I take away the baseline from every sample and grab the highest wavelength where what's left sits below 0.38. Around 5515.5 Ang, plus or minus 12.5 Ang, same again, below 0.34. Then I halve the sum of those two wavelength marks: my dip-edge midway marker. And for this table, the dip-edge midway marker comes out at 5565.5 Ang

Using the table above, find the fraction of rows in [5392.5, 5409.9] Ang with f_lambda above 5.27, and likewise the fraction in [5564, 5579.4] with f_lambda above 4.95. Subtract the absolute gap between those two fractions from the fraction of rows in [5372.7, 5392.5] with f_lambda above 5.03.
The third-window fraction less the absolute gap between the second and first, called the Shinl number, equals -0.2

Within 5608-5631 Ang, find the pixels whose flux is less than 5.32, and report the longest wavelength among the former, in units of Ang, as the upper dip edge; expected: 5629.76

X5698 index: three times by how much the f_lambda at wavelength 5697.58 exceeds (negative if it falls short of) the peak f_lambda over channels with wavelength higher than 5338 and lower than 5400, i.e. -2.2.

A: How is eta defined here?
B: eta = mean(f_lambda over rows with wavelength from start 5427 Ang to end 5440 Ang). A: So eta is 5.18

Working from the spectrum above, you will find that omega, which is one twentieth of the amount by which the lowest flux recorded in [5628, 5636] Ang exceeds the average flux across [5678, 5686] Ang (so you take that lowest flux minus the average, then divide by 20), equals -0.036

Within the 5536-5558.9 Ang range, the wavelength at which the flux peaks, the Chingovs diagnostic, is 5537.20 Ang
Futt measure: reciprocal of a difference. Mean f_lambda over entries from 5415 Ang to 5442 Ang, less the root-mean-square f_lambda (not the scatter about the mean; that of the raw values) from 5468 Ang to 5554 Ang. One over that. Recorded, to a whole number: -7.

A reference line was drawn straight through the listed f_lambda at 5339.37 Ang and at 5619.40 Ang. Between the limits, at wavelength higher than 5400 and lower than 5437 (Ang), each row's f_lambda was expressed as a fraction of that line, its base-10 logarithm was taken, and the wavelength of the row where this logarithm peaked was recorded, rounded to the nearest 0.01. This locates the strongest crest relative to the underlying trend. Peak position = 5436.13 Ang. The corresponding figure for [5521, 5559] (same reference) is 5532.10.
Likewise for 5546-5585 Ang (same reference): 5578.15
